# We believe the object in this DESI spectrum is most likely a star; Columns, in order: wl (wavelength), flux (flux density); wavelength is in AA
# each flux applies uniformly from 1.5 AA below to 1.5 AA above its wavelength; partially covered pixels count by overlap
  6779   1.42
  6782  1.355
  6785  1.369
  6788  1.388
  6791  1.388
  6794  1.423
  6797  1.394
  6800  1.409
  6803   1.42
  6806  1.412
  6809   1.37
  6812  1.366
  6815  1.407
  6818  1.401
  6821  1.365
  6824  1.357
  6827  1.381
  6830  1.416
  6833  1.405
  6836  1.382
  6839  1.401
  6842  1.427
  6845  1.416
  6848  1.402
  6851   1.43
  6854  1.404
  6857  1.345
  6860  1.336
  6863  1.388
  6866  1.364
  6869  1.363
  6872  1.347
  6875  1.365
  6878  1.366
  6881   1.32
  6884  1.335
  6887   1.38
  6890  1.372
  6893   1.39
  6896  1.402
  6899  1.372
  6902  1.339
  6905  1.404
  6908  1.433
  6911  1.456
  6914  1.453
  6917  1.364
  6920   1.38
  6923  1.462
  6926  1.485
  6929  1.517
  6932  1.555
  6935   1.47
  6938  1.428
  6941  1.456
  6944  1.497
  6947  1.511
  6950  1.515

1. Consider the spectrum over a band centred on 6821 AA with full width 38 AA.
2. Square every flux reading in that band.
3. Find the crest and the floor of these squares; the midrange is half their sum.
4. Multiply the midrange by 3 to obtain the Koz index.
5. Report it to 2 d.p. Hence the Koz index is 5.79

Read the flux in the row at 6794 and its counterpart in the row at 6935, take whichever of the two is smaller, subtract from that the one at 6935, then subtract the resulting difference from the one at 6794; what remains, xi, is 1.47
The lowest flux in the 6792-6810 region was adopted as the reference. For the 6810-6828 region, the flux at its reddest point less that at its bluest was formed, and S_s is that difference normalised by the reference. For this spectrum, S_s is 0.01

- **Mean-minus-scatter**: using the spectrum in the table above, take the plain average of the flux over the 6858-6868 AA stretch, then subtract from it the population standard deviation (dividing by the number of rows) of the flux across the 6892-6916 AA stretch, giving 1.32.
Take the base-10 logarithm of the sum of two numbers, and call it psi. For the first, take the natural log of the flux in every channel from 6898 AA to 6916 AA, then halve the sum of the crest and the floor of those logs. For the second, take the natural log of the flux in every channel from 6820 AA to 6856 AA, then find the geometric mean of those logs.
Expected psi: -0.175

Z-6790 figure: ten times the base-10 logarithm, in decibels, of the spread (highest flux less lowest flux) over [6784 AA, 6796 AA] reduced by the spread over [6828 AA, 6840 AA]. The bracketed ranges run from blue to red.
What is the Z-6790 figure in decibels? -17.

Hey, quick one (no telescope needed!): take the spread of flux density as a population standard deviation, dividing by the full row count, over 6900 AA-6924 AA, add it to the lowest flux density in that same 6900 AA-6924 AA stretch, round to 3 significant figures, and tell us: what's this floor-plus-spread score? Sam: 1.38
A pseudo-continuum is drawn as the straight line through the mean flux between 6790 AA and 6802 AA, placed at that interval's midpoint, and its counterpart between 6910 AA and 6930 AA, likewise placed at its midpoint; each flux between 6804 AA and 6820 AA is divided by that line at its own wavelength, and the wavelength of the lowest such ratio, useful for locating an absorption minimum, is 6812 AA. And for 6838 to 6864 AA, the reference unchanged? 6860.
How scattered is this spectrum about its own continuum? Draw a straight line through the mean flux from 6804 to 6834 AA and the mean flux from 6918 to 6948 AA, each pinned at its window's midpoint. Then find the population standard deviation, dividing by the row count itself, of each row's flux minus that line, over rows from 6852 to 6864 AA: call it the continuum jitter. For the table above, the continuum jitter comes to 0.029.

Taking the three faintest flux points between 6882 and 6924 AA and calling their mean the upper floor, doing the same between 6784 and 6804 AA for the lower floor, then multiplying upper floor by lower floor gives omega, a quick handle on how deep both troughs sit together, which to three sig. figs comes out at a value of 1.86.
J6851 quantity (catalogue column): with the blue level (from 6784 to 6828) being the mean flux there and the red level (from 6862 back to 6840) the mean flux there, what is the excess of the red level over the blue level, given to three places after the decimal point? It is 0.004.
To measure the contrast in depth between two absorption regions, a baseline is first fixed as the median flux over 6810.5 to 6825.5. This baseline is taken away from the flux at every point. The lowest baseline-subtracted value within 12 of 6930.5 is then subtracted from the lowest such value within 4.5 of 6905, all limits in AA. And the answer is -0.041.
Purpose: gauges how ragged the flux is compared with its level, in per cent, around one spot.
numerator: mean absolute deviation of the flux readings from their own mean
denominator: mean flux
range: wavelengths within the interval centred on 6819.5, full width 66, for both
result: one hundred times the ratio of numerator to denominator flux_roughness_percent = 1.25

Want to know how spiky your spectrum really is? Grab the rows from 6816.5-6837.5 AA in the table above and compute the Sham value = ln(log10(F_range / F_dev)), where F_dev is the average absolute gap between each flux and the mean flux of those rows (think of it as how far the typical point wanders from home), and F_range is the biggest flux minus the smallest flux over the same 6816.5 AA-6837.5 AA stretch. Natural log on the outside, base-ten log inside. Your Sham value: -0.65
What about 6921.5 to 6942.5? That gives -0.51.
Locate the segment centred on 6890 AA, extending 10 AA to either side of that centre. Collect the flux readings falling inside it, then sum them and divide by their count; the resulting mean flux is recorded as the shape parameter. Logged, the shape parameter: 1.37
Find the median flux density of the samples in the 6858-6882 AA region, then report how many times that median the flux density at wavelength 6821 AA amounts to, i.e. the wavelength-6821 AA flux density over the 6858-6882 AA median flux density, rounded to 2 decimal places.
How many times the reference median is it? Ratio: 1.00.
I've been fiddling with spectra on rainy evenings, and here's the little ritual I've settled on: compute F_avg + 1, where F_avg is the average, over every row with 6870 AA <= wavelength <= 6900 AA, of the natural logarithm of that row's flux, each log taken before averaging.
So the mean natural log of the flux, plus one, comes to 1.31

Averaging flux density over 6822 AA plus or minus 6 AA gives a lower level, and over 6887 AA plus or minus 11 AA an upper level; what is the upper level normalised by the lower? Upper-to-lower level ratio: 0.99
